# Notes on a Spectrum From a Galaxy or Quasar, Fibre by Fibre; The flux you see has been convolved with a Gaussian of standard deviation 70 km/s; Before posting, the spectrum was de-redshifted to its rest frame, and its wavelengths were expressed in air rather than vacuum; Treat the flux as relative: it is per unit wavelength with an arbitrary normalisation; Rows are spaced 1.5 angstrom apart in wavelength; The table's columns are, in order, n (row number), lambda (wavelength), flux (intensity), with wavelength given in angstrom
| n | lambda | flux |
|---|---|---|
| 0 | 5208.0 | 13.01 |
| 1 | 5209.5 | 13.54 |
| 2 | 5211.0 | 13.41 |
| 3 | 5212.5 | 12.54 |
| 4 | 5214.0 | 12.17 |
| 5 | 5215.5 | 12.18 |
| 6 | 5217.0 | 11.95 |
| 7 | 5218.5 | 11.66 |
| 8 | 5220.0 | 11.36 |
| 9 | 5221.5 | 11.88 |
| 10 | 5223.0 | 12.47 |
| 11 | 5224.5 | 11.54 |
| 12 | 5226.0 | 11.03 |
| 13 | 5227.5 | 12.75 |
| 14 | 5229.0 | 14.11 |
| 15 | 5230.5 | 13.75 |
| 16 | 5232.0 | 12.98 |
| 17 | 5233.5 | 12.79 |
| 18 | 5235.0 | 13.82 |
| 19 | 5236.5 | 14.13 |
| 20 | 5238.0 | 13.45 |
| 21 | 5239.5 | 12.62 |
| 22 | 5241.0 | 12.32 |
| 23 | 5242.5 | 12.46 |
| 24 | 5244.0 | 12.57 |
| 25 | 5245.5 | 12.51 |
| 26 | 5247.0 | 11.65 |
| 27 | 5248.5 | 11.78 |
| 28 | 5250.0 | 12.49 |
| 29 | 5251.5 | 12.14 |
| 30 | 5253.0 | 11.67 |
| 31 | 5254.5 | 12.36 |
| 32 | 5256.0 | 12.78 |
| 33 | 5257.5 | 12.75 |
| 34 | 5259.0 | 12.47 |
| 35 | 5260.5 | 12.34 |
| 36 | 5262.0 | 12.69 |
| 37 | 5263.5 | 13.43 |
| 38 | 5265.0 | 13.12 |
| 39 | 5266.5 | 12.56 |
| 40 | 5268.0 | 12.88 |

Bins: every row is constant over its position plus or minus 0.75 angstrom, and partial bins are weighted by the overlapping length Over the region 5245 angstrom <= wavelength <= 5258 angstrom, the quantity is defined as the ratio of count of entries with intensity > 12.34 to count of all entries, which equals 0.56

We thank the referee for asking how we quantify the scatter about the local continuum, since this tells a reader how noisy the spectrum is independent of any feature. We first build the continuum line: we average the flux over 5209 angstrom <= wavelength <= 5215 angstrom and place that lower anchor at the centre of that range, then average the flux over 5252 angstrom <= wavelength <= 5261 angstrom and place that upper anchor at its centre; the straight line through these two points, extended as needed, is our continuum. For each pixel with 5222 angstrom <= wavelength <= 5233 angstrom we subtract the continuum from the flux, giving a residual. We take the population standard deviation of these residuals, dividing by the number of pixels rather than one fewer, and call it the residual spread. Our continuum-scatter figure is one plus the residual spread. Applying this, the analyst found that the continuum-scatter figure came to 2.0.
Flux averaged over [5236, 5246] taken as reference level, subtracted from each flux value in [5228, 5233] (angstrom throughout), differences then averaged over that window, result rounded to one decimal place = 0.7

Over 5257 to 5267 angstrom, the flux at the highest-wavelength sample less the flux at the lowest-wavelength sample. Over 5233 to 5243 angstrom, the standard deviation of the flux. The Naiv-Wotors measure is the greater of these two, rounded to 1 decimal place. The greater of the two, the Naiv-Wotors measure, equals 0.7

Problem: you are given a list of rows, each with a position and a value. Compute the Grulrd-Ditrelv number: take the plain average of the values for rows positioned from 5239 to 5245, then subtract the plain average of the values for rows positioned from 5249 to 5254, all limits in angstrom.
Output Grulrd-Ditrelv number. 0.39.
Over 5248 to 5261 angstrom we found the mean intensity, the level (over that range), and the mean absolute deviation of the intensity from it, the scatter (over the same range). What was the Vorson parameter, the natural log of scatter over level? -3.72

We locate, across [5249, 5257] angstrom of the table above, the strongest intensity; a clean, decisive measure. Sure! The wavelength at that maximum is 5256.0 angstrom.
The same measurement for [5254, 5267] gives 5263.5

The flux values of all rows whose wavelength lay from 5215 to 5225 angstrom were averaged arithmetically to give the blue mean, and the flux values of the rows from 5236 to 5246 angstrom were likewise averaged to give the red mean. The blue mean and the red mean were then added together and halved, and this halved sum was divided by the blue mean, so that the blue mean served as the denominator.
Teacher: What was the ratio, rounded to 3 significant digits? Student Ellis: 1.04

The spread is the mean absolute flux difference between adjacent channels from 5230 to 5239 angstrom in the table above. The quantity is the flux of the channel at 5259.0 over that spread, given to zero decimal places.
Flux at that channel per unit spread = 21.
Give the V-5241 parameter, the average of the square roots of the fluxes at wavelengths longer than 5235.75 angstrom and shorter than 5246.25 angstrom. 3.59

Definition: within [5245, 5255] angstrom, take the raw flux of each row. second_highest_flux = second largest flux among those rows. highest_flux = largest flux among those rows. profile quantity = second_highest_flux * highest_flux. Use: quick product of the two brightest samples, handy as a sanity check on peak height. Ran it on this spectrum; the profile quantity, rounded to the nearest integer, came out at 156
